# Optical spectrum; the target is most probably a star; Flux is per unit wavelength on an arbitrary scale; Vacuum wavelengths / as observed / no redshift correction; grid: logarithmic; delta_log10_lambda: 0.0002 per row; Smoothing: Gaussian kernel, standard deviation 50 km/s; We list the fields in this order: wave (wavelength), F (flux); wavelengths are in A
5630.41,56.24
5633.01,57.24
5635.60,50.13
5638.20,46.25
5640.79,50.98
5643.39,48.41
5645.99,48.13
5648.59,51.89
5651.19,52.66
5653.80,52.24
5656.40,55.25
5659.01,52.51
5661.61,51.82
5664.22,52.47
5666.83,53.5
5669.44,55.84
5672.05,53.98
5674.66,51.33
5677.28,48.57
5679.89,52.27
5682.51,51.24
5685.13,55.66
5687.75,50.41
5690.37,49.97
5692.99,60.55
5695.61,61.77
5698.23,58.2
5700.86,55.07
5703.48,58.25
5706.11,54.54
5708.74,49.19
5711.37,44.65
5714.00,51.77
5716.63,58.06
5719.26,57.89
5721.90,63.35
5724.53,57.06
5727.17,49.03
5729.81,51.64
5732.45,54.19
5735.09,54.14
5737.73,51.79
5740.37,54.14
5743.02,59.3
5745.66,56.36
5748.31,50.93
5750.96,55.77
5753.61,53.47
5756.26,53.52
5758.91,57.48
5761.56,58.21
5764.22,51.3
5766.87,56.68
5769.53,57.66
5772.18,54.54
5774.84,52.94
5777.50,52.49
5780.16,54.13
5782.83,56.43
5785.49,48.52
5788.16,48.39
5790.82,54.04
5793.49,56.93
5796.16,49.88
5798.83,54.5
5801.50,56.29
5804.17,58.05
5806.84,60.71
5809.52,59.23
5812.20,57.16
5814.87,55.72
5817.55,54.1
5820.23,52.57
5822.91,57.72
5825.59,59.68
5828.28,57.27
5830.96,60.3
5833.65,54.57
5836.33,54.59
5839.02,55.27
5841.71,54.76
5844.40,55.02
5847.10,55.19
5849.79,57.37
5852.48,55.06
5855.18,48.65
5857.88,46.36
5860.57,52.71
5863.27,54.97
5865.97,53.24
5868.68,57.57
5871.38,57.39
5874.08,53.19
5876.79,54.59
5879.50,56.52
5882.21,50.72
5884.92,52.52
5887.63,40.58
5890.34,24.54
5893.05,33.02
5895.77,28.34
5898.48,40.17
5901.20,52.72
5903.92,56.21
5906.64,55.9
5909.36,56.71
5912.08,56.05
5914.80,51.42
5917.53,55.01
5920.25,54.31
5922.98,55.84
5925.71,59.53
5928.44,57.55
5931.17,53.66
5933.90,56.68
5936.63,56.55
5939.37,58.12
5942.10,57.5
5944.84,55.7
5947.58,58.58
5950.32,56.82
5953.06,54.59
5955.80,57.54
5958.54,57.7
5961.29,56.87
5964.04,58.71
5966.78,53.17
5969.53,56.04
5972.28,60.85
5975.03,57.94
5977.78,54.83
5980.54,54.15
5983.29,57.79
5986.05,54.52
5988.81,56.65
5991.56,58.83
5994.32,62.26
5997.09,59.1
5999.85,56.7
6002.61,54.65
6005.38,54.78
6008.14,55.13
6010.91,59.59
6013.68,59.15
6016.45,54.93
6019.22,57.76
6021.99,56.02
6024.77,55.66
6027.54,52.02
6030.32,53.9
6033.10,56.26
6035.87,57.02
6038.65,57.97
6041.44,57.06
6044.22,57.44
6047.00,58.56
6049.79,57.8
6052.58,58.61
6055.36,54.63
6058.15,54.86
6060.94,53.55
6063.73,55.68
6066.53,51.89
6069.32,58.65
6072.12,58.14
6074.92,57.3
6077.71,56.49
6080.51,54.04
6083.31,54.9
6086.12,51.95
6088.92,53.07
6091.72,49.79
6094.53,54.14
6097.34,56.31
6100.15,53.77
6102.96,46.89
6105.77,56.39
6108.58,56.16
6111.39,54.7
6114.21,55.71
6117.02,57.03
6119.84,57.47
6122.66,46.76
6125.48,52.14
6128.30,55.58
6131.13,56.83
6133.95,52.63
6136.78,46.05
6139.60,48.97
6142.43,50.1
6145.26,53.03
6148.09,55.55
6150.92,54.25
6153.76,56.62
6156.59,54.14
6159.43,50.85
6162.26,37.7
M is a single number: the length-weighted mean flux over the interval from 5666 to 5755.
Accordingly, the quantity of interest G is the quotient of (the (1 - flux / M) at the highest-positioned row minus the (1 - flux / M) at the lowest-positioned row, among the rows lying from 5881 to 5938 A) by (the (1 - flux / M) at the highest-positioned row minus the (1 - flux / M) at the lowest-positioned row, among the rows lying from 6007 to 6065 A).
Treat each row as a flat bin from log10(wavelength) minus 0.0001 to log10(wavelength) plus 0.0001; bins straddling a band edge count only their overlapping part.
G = 10.6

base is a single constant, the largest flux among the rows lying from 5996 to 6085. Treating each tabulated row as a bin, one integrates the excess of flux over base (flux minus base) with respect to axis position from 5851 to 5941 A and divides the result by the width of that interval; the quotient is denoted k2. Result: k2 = -8.1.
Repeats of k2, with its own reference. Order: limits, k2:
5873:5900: -16.2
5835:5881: -5.3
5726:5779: -5.3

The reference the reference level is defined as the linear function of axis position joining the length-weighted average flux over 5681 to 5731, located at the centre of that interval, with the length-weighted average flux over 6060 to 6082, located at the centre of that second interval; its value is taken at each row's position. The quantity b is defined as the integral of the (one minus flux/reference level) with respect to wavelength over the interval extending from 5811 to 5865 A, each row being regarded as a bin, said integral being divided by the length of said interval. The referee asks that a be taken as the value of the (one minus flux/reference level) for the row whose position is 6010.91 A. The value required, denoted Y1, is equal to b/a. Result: -0.03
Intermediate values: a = -0.07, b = 0.002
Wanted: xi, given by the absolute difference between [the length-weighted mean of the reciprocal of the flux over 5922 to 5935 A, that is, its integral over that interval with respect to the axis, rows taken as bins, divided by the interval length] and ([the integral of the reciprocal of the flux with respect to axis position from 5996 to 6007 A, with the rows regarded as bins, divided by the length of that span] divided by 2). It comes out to 0.0088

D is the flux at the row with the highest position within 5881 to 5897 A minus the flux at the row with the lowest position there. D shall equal -22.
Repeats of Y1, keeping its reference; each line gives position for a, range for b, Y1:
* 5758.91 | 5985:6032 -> 0.37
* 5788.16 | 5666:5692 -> 0.34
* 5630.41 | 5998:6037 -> 0.22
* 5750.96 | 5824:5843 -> 1.63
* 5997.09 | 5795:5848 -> 0.33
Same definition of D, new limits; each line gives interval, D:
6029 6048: 5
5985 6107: 2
